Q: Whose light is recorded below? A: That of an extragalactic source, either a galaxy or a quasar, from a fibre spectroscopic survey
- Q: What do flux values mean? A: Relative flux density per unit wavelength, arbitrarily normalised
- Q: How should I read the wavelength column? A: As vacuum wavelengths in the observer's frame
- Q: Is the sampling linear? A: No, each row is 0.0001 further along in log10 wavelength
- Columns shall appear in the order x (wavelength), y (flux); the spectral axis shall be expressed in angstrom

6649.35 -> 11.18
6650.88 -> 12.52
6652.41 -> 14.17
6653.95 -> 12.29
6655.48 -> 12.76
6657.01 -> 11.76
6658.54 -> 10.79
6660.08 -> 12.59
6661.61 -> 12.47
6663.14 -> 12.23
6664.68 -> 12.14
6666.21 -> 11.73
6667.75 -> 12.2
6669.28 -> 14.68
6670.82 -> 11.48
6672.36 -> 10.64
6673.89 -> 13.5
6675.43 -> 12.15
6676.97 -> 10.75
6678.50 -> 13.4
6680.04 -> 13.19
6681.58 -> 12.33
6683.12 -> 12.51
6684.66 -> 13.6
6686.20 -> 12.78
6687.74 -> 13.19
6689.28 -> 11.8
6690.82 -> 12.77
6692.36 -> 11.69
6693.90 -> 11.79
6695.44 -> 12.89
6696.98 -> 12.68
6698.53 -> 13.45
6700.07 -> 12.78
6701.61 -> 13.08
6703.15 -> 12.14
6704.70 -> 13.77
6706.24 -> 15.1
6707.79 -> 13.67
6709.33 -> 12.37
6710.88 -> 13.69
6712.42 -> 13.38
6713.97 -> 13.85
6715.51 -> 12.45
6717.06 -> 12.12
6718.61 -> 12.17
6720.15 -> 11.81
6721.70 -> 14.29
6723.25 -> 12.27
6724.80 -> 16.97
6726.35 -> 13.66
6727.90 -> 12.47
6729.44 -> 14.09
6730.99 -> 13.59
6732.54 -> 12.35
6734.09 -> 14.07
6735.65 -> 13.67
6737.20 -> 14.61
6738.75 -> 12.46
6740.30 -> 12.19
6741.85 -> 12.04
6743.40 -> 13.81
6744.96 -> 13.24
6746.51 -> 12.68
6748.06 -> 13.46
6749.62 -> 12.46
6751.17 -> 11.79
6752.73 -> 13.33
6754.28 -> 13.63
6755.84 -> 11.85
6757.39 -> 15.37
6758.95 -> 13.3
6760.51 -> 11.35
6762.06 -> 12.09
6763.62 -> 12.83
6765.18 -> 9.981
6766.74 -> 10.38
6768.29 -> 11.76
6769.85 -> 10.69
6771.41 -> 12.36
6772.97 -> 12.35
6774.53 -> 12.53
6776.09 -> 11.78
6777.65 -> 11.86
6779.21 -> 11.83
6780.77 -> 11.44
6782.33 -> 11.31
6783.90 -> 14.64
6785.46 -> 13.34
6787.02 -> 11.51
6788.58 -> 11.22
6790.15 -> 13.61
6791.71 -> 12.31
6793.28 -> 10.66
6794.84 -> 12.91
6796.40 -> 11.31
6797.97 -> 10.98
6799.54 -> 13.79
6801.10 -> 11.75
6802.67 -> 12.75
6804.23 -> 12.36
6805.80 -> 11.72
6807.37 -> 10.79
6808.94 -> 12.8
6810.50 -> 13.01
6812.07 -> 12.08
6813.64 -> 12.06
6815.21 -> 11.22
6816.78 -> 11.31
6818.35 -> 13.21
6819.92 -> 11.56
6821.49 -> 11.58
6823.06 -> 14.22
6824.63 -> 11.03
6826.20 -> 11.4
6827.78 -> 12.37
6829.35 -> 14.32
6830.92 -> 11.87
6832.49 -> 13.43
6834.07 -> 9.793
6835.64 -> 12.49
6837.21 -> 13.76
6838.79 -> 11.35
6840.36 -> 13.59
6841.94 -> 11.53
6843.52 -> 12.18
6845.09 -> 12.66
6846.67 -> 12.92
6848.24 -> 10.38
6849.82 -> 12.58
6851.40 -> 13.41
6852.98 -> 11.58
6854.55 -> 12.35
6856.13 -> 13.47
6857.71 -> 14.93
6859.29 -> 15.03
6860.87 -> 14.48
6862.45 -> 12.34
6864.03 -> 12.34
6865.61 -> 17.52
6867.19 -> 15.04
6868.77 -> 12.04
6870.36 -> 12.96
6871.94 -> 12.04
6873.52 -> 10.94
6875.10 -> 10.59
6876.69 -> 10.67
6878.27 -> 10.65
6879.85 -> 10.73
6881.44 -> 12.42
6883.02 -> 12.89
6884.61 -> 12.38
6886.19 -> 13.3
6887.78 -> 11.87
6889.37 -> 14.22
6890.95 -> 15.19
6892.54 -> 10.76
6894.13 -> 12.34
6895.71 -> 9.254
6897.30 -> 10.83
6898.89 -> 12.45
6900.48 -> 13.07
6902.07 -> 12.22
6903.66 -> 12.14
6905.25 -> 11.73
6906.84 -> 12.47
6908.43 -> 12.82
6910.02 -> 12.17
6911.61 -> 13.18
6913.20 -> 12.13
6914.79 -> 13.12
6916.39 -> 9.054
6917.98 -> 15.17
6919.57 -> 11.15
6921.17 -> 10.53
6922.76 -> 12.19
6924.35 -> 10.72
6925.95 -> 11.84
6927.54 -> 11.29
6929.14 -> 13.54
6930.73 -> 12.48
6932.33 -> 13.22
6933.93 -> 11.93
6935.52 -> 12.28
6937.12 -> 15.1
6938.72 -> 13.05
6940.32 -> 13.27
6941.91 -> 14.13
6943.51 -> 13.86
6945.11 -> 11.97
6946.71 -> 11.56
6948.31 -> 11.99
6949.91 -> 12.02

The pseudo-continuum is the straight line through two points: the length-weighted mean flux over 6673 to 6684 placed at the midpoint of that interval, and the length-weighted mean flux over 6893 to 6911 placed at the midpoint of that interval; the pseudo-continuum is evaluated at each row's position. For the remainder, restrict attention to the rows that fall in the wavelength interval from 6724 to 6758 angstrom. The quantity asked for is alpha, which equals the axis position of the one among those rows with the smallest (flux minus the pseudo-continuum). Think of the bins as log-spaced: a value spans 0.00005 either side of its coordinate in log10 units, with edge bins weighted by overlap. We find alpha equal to 6751.17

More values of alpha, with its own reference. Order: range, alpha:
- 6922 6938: 6924.35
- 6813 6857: 6834.07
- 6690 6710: 6692.36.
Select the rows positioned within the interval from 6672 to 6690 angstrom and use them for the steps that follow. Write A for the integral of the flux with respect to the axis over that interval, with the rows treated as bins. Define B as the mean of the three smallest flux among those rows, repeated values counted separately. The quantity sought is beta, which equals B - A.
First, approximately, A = 226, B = 11.1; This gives -215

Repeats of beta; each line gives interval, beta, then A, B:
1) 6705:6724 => -237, 249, 12.0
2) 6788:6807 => -219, 230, 11.0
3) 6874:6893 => -220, 231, 10.6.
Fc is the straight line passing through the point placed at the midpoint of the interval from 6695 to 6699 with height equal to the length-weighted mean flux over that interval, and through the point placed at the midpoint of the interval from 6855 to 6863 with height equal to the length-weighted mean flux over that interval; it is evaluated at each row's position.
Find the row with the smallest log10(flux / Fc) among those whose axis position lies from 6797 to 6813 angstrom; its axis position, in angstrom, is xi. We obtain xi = 6807.37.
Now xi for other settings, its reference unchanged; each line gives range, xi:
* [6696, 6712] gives 6703.15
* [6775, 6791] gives 6788.58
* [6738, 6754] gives 6751.17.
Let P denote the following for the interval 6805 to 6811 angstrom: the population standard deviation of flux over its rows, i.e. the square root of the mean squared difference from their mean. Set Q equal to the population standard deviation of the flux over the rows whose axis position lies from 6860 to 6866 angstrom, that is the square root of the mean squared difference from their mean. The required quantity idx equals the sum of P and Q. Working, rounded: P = 0.9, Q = 2.12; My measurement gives 3.0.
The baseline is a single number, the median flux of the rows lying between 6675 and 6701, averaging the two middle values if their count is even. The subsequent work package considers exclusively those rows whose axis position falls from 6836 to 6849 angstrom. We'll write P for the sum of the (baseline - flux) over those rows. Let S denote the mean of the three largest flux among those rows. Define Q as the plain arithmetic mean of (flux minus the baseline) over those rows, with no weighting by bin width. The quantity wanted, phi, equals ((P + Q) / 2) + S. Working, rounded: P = 4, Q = -0.5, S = 13.4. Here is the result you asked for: 15.1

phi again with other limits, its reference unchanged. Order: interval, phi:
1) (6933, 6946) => 12.9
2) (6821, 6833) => 14.8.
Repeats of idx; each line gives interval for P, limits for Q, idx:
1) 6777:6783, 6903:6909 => 0.6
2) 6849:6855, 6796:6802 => 1.7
